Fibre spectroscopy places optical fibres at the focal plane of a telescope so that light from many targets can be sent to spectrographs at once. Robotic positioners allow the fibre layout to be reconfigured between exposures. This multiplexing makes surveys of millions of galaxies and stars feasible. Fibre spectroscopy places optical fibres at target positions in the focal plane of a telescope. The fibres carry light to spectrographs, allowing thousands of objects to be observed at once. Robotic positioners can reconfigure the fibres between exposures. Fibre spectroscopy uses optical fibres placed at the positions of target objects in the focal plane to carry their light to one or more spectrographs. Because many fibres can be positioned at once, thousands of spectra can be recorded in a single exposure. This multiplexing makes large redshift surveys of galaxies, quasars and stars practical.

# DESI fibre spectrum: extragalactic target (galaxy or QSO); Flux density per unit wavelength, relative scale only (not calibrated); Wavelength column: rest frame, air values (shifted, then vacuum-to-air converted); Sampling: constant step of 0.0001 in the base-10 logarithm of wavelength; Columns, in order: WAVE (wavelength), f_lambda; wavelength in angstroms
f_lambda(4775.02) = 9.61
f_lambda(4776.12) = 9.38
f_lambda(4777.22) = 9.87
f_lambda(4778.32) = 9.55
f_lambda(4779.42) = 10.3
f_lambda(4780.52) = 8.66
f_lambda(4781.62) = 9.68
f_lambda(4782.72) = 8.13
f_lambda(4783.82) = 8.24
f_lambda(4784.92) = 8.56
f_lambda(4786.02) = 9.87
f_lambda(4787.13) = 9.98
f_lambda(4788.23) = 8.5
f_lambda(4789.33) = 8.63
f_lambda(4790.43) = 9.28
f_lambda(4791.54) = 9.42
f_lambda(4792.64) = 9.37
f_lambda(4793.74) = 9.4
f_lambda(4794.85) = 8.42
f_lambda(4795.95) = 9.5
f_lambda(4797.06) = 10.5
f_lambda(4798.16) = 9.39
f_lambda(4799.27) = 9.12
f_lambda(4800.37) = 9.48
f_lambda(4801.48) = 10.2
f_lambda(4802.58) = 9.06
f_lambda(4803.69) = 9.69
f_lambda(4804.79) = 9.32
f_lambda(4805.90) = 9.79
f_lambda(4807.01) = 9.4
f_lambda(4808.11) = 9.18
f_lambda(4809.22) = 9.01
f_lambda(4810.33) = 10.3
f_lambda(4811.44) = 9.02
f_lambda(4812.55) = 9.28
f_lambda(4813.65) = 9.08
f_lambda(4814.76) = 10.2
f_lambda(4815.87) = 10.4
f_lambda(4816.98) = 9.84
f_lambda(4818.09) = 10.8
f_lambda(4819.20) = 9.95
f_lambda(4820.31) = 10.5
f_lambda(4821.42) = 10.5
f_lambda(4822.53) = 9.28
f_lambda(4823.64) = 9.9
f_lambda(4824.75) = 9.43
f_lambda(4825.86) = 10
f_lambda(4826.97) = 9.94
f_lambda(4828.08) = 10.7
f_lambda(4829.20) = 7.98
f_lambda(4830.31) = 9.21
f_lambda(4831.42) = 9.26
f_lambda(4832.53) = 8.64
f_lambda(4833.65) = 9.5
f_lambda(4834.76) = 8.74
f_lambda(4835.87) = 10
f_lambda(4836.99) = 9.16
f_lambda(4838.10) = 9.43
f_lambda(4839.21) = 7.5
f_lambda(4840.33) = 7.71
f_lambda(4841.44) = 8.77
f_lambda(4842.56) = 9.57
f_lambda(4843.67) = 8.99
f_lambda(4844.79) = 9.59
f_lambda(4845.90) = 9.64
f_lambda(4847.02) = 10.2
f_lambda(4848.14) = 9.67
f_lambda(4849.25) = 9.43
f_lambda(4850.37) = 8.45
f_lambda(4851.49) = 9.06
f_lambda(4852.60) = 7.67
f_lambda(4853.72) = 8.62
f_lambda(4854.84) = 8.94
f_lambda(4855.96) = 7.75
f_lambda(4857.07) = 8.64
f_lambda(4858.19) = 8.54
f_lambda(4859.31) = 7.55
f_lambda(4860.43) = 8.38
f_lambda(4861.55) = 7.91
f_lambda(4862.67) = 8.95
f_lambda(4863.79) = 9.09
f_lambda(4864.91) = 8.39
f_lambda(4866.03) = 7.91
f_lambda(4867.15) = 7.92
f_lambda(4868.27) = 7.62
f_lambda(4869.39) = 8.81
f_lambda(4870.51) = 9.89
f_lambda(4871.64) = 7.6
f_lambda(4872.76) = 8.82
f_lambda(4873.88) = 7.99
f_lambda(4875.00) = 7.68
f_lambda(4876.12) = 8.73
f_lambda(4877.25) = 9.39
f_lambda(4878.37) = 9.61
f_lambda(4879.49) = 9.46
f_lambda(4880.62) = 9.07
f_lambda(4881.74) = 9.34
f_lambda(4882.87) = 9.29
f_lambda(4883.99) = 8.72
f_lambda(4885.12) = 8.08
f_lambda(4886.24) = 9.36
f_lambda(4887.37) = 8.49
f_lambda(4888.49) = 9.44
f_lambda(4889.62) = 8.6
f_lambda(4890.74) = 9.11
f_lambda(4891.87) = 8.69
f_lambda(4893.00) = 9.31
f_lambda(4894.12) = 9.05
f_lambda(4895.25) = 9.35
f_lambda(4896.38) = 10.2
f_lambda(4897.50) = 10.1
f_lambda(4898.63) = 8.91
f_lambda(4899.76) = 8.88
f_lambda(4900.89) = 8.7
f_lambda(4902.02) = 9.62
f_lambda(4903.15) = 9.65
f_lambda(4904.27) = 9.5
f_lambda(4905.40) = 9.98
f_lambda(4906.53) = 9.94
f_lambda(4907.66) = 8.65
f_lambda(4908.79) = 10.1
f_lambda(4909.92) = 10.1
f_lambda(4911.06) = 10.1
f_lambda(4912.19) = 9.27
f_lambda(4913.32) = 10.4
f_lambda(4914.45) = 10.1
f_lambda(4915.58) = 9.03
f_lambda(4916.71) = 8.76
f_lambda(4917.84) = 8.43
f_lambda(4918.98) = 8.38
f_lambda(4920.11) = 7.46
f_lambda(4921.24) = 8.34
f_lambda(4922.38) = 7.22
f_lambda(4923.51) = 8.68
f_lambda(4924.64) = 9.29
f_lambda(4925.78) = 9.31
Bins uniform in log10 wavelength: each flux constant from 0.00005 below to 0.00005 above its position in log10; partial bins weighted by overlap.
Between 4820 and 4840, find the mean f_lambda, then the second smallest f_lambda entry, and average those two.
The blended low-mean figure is 8.7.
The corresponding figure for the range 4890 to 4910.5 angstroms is 9.1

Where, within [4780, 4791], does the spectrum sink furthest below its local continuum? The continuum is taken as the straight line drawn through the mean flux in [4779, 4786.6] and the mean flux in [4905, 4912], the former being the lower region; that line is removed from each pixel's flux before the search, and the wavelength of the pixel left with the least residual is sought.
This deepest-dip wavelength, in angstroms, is 4782.72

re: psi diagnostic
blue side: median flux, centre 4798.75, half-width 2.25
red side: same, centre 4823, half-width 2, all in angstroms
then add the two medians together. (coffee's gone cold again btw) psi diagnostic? 19.1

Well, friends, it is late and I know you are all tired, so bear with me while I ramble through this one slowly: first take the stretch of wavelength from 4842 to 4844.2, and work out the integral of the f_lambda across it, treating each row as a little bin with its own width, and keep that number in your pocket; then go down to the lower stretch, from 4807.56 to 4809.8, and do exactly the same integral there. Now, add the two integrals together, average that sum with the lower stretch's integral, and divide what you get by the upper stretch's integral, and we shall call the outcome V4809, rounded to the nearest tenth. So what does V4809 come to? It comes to 1.5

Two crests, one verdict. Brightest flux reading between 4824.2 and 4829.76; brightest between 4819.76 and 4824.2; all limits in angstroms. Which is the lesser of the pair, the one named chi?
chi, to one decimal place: 10.5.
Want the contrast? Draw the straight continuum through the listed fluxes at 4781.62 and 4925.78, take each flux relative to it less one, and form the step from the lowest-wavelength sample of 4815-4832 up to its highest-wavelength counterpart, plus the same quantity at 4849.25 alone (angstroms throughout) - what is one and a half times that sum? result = -0.18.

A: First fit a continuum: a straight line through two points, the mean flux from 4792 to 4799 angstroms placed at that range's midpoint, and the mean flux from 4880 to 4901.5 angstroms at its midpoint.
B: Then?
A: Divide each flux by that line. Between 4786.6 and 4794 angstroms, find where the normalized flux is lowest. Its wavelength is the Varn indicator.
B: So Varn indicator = 4788.23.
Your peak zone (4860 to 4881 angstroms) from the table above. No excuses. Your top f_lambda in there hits 9.89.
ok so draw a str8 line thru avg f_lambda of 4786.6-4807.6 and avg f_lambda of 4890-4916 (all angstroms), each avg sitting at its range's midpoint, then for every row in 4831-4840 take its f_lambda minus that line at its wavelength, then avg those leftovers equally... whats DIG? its -0.4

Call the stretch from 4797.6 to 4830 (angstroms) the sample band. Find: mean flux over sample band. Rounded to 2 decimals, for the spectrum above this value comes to 9.68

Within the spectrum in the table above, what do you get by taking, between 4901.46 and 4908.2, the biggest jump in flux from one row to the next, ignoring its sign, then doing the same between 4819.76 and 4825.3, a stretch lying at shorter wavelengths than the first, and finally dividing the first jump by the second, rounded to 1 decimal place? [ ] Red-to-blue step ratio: 1.1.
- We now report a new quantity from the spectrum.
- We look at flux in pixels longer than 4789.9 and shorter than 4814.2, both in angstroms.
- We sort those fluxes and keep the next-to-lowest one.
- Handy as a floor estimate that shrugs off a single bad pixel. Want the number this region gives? 9.01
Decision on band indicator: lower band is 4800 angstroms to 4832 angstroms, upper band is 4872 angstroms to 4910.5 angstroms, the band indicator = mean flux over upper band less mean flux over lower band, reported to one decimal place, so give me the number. -0.5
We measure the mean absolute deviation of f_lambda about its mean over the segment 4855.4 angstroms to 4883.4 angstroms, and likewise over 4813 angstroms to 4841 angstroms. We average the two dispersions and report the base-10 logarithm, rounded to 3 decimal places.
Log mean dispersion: -0.186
